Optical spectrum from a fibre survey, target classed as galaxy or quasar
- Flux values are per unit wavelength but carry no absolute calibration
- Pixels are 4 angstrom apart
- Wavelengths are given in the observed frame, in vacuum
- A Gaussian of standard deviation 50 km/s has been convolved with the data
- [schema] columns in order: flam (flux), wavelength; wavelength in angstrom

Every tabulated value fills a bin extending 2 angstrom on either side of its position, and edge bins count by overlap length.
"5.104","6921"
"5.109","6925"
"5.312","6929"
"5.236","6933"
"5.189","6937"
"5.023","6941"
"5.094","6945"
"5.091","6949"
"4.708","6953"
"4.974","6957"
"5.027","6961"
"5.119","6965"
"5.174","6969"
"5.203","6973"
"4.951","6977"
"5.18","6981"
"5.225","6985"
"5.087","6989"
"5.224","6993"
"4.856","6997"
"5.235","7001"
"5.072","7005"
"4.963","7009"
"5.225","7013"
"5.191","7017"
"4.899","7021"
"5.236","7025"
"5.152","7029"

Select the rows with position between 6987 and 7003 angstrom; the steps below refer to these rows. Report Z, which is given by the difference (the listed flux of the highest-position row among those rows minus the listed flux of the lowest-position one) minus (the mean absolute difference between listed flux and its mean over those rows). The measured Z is 0.02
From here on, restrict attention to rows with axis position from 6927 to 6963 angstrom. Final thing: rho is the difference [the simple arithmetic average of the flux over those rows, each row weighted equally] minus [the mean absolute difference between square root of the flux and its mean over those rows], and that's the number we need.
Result 5.05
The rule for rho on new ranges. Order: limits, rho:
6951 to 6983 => 5.01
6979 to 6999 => 5.09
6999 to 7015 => 5.10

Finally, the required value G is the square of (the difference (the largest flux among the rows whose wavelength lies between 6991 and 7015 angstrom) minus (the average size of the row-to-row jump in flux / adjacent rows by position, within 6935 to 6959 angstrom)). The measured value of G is 25.6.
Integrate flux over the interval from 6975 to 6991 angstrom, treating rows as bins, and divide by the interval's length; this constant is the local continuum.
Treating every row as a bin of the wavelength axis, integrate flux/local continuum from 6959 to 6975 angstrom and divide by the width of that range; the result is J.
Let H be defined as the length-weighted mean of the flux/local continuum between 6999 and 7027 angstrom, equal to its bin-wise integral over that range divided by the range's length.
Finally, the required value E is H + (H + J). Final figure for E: 3.01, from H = 1.00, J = 1.00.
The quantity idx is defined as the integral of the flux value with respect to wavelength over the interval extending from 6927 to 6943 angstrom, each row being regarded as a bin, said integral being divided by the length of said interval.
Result 5.19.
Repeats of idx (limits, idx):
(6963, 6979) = 5.11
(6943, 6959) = 4.97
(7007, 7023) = 5.07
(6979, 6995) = 5.18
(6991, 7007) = 5.10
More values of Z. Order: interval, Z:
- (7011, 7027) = -0.11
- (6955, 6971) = 0.13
